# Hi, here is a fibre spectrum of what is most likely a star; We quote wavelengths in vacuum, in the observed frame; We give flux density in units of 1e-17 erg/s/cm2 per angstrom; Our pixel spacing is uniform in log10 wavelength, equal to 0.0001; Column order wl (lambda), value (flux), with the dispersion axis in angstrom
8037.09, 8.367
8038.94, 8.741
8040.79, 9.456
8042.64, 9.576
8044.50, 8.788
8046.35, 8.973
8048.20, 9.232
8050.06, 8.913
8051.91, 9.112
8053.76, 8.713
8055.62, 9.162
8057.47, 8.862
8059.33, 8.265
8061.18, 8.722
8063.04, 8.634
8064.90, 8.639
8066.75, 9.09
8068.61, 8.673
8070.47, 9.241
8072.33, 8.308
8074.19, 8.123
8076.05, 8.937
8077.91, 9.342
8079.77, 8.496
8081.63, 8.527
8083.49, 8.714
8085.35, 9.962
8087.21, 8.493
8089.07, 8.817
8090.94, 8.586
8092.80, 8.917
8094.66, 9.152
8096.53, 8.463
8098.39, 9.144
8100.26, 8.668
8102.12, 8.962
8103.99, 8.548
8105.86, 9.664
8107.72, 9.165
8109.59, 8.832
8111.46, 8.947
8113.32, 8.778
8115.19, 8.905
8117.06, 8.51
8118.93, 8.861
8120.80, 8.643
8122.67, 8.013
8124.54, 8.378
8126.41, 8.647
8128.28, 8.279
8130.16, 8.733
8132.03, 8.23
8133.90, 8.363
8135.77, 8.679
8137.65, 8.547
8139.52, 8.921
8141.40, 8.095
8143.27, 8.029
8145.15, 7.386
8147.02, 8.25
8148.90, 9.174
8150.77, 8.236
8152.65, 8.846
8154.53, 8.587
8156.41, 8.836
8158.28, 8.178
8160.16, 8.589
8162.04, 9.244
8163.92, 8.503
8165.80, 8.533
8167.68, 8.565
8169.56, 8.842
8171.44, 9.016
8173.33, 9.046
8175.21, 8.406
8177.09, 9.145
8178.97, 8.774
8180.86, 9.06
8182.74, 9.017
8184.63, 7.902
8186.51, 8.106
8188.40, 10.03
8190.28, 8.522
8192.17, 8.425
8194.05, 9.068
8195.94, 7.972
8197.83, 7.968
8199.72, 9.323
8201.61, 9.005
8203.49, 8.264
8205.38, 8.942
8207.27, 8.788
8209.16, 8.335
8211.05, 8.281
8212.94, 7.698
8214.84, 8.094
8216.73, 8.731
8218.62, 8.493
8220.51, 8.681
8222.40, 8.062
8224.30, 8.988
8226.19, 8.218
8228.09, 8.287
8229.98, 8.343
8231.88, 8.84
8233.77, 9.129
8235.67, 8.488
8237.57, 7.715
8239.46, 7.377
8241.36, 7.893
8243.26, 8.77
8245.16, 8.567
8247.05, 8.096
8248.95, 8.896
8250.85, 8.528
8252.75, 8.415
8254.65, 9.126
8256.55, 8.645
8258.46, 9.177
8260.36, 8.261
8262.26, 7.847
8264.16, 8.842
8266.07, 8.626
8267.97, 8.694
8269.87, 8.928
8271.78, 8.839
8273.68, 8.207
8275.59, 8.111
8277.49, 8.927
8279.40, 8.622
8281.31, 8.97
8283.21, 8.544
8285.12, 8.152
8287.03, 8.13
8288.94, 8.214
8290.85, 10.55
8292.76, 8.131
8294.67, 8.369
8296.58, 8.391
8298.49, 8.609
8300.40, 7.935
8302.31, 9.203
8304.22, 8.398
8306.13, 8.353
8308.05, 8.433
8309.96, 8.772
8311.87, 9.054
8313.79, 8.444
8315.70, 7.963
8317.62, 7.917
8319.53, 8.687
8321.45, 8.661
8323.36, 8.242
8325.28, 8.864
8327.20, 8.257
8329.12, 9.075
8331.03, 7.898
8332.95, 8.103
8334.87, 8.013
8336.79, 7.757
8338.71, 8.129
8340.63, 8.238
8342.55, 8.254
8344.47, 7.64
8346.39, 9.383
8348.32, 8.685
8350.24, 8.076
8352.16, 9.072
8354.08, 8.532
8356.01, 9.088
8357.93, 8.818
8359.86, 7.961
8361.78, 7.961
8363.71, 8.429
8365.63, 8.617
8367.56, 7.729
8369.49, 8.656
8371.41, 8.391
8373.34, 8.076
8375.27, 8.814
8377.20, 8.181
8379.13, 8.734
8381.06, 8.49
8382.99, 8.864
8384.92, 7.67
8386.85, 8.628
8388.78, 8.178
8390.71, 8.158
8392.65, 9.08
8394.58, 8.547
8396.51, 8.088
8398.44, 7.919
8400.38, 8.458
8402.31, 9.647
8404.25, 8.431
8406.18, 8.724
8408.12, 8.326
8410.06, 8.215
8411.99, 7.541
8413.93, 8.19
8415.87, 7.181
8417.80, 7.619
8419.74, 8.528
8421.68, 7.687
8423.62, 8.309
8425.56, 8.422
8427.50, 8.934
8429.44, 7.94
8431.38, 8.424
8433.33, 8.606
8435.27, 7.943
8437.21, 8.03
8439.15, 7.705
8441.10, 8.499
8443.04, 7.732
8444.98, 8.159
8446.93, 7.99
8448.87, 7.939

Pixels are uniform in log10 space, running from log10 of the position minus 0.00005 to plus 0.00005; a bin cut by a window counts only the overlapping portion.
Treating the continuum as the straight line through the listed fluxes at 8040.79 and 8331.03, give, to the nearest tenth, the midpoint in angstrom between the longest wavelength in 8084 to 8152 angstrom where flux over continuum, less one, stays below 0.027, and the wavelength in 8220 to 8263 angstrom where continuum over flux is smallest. 8204.6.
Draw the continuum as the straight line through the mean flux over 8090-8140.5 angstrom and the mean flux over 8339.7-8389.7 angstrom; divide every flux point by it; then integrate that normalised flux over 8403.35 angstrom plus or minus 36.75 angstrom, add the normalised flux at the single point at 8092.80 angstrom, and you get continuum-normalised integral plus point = 74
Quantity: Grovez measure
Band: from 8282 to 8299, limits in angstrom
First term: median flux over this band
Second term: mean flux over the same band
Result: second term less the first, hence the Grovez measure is 0.20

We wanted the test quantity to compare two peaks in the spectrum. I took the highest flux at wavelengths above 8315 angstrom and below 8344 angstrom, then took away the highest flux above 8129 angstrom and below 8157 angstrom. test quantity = -0.1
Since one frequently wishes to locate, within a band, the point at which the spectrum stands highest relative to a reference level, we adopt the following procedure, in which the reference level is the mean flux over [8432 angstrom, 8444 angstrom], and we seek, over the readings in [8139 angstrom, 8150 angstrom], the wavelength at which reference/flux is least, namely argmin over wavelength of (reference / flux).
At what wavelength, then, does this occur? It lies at 8148.90 angstrom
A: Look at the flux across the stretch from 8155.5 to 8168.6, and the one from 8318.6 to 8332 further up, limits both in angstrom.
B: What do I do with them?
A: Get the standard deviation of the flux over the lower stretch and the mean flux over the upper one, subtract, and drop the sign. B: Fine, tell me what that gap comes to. 8.2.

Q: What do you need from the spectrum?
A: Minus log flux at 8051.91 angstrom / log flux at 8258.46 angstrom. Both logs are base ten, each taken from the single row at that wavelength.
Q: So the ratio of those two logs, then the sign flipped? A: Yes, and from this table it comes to -1.00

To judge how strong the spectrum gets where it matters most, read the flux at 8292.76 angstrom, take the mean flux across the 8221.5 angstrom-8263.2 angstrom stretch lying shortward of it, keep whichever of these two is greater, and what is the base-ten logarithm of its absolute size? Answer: 0.926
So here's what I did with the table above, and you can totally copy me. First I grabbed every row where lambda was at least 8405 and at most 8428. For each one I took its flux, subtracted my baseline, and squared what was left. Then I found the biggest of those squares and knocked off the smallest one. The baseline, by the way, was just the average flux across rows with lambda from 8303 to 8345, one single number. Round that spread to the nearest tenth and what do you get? 1.3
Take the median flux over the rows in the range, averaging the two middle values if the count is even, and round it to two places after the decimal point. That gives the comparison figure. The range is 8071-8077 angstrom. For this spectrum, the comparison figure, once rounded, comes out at 8.31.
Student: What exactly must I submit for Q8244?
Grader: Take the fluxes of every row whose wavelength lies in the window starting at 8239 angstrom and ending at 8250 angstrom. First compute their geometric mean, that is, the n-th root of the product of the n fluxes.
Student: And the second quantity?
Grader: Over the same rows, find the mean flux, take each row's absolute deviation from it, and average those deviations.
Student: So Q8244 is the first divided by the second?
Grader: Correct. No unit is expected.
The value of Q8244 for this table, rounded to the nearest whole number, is 17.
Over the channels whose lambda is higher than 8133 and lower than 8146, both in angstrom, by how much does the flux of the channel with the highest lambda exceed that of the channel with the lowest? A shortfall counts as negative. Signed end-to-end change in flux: -1.0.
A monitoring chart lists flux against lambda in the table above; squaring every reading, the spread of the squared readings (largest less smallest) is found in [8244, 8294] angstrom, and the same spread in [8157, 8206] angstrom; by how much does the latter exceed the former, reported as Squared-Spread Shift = -12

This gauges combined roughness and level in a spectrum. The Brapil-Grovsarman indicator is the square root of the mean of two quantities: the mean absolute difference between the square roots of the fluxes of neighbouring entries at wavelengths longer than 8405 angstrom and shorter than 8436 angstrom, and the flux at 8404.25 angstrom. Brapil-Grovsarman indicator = 2.07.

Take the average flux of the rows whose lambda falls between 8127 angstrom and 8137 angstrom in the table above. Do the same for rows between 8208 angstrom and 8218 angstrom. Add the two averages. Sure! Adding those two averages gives 16.7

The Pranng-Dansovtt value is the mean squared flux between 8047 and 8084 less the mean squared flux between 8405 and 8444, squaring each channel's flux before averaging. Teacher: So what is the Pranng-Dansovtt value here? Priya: 11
